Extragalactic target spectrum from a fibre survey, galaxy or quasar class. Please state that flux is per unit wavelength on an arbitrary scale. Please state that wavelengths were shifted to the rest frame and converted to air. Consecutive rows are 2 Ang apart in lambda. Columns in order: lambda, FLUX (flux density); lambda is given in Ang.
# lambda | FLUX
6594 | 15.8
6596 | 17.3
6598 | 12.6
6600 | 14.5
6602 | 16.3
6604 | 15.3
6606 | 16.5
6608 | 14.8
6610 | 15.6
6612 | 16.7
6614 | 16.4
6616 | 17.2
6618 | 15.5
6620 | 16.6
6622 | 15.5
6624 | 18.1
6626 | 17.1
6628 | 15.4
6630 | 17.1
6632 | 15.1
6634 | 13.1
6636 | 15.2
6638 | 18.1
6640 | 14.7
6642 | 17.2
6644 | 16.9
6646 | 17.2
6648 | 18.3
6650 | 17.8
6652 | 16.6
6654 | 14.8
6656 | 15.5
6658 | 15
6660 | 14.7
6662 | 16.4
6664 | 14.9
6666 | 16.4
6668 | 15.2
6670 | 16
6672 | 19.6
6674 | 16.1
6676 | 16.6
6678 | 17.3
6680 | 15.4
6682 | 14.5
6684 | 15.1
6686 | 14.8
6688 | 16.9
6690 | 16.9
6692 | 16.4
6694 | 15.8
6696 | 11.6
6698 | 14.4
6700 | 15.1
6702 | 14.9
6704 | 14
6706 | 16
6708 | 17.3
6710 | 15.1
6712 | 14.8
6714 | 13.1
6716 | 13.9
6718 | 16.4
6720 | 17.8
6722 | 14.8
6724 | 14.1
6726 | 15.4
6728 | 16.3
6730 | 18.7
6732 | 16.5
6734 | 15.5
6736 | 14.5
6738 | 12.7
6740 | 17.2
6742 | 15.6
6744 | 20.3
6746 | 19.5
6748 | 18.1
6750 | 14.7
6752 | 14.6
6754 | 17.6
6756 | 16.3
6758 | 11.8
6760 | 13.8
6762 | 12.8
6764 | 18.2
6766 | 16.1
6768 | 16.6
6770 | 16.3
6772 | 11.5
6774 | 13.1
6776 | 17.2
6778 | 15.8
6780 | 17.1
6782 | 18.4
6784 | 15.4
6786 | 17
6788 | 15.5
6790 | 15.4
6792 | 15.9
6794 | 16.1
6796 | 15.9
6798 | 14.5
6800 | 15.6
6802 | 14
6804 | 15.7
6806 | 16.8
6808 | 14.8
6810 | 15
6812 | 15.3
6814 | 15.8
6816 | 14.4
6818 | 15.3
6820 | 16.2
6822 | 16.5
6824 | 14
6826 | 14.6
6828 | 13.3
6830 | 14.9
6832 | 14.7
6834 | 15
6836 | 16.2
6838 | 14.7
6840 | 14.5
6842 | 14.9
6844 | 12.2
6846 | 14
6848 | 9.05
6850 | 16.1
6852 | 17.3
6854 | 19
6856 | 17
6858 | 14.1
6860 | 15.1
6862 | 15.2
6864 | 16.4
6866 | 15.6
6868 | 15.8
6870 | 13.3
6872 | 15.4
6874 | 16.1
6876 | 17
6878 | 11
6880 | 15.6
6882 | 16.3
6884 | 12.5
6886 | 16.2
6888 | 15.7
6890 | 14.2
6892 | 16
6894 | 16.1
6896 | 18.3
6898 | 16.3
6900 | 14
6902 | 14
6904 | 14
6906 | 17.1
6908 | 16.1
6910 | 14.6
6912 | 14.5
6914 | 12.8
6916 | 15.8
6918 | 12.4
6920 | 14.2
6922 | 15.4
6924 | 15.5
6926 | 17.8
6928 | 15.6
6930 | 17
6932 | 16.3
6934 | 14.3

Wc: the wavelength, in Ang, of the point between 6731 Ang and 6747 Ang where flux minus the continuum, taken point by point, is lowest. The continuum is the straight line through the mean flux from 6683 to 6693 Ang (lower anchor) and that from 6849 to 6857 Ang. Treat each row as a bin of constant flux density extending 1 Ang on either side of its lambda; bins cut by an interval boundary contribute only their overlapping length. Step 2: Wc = 6738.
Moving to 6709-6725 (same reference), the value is 6714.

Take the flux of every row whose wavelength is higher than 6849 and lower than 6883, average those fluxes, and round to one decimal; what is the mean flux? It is 15.7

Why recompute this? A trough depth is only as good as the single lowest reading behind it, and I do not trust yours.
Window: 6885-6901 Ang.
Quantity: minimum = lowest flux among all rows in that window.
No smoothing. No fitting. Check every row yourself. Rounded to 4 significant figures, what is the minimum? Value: 14.00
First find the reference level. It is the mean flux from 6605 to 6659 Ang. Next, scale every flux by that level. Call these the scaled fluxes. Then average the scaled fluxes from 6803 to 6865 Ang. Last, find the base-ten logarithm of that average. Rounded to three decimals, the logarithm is -0.031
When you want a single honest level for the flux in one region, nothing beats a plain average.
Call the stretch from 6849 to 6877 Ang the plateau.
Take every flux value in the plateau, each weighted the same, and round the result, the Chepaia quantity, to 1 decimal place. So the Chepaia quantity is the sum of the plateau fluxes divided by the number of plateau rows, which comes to 16.0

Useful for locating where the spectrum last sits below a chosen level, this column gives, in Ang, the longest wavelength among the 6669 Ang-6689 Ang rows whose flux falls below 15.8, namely 6686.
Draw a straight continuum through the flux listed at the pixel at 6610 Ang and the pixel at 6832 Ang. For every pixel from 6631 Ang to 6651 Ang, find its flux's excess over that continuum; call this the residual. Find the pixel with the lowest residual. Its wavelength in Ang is 6634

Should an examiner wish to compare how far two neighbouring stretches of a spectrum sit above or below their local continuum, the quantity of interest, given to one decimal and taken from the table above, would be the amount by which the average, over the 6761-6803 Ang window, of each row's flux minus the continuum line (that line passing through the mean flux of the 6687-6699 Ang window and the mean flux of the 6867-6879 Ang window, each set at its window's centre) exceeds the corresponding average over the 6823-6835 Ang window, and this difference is 1.1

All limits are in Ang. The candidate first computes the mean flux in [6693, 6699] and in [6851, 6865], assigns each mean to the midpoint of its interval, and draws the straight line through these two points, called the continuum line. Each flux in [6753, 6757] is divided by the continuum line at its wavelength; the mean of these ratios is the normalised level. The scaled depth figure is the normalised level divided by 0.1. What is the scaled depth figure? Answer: 11.5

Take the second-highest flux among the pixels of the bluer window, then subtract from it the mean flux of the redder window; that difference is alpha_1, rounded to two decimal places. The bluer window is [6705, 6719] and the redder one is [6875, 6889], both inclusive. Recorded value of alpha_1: 1.50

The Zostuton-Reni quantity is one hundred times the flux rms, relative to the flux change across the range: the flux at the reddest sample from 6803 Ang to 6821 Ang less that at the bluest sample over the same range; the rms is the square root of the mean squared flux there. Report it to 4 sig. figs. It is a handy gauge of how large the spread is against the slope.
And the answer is 3099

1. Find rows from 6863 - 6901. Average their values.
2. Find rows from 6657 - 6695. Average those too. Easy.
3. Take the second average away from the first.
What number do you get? -0.64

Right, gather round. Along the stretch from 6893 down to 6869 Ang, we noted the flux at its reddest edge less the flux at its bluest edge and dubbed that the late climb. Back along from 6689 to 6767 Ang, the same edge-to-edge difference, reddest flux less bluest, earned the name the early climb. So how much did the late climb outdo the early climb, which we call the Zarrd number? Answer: 3.5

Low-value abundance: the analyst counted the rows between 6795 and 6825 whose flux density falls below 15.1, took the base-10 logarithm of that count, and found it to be 0.78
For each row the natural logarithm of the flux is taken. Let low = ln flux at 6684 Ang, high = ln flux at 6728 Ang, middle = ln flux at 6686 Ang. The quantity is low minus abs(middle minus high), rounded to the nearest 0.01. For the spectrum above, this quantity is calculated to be 2.62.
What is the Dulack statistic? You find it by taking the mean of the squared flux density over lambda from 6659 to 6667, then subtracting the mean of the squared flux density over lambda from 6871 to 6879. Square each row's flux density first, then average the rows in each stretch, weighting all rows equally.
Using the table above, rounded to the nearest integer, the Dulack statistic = 17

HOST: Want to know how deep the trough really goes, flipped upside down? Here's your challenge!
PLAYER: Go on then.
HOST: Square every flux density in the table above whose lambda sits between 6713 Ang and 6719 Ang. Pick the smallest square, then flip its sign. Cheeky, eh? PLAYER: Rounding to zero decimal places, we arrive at -172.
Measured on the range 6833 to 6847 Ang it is -149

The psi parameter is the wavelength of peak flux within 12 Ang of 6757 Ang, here 6746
